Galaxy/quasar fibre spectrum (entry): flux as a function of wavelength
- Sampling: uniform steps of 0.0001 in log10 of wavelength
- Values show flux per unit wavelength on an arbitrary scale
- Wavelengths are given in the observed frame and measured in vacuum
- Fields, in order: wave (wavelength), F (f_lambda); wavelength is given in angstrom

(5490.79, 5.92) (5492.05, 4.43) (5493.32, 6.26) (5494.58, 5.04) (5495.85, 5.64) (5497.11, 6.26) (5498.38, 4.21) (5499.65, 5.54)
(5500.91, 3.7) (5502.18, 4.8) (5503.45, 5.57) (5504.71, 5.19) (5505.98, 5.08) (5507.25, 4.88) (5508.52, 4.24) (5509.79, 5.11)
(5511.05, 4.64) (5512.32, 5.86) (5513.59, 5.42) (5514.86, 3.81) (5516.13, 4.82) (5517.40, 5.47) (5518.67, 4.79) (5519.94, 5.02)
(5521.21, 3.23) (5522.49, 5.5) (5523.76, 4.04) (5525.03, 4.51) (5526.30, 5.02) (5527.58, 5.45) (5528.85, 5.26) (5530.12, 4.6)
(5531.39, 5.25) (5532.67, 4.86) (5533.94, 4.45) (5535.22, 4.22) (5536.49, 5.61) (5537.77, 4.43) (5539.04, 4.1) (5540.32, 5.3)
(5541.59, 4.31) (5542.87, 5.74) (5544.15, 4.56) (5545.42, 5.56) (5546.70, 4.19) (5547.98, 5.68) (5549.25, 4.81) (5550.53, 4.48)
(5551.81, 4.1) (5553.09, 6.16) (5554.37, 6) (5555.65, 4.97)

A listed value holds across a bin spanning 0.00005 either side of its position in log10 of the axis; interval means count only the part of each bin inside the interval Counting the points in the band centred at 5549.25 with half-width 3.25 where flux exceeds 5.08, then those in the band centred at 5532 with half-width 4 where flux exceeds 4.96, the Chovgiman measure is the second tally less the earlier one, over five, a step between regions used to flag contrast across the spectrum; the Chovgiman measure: 0.20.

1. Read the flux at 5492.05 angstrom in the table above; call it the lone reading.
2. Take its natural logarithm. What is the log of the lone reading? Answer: 1.49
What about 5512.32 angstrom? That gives 1.77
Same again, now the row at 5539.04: 1.41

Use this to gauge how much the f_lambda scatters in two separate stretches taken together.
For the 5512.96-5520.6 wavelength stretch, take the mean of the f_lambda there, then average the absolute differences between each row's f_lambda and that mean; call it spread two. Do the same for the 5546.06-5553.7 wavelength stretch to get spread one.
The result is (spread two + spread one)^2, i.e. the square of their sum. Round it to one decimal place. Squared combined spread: 1.2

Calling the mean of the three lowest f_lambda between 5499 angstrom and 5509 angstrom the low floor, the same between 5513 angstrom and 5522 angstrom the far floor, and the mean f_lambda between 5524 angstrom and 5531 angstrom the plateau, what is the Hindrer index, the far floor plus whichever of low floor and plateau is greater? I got 8.9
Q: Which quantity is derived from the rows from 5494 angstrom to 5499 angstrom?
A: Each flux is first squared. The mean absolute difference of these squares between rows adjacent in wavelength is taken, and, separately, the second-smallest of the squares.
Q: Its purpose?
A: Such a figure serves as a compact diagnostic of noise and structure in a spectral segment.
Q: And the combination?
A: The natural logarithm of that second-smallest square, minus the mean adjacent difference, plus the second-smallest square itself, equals 17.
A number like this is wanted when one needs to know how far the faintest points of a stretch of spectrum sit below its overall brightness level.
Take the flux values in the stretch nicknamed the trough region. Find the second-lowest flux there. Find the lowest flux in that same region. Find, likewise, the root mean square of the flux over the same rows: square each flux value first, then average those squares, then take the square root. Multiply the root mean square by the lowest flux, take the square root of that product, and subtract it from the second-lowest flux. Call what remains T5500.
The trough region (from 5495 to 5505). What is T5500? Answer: -0.17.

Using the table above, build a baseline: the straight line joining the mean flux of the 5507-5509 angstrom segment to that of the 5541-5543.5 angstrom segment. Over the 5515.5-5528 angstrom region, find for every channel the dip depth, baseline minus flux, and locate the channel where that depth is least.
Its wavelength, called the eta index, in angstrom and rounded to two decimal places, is 5517.40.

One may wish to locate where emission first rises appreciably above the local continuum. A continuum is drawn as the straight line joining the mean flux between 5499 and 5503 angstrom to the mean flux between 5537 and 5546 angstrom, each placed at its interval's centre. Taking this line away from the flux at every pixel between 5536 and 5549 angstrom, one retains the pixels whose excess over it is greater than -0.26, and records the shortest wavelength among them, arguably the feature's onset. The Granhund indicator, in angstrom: 5536.49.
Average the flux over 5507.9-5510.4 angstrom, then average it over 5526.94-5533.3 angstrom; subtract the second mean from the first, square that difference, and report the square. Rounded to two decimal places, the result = 0.17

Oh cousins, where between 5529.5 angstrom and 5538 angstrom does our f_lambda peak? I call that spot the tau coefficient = 5536.49 angstrom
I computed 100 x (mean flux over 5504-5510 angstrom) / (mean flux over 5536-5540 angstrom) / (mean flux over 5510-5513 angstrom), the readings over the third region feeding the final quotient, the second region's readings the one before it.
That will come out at 19.8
